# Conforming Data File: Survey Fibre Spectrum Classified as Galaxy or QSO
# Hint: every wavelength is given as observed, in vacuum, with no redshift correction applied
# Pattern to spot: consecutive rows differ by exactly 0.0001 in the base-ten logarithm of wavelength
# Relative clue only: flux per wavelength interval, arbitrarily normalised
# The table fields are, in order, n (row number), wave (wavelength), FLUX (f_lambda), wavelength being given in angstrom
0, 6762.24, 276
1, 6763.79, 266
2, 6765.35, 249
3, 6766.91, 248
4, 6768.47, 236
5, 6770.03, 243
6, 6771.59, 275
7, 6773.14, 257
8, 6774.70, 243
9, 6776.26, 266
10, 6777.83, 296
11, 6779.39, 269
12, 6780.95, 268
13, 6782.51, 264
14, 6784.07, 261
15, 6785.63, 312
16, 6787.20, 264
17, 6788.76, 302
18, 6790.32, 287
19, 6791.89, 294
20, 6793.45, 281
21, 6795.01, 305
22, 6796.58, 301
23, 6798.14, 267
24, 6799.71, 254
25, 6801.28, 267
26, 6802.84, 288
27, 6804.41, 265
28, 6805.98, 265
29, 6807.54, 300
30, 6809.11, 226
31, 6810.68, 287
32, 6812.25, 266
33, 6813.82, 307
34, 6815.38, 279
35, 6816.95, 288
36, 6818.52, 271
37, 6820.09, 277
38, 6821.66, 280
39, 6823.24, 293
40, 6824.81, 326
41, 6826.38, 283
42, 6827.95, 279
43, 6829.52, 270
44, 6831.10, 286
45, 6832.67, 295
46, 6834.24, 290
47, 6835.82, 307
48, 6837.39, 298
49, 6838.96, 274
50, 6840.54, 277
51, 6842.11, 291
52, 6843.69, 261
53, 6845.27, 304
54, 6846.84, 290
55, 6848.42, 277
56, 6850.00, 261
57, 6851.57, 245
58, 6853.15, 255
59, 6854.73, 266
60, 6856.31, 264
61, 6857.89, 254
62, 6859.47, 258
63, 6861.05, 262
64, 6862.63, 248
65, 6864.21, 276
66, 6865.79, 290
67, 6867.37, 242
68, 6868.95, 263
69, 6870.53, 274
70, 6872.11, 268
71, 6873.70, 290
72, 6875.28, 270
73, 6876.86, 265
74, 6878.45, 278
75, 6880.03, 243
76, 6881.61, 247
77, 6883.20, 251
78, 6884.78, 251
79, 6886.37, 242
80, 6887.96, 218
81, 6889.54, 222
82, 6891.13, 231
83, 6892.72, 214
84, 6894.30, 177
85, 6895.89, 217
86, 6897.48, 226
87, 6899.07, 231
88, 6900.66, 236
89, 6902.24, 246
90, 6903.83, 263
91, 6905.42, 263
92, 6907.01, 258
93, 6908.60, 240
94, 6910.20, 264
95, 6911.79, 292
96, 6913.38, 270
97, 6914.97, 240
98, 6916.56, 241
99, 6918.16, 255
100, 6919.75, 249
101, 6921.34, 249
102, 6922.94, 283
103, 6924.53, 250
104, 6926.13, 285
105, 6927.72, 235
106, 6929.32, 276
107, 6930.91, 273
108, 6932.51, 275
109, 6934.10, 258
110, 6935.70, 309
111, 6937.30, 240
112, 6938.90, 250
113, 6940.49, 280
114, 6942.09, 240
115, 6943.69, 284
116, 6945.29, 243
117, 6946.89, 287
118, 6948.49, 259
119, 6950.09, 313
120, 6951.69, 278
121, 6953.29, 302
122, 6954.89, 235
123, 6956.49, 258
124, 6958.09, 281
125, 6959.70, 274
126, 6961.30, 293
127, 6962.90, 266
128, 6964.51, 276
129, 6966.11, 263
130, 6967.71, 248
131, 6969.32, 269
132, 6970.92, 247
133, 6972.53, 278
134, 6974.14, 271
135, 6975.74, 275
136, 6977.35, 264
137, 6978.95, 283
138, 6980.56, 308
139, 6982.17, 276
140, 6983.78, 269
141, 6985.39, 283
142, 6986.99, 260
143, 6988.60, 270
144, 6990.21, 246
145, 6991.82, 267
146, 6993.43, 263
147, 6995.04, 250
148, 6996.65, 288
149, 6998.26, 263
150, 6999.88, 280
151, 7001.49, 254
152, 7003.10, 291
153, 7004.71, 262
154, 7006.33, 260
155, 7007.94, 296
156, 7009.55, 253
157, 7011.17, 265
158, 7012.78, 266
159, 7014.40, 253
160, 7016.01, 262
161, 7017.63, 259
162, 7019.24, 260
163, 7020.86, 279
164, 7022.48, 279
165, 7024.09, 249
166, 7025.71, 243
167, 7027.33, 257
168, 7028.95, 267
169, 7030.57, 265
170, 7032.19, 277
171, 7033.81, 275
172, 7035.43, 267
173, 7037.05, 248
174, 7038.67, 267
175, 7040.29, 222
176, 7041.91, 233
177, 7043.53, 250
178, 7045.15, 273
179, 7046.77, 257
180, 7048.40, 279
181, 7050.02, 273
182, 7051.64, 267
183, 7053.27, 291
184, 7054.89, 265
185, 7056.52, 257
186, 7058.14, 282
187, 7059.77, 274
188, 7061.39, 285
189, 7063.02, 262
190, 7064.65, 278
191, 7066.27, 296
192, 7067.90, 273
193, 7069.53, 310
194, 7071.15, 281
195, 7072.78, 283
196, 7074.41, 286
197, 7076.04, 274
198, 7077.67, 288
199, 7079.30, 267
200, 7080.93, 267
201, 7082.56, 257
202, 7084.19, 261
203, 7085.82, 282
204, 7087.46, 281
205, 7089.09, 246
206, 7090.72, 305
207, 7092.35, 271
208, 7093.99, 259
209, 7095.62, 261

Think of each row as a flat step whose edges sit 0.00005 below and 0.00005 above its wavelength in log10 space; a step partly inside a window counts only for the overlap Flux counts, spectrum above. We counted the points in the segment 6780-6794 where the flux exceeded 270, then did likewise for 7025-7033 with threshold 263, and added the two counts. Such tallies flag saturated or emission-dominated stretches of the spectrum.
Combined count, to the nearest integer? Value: 8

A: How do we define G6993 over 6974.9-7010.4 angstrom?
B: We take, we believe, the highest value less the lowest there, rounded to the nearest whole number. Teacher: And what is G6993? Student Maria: 62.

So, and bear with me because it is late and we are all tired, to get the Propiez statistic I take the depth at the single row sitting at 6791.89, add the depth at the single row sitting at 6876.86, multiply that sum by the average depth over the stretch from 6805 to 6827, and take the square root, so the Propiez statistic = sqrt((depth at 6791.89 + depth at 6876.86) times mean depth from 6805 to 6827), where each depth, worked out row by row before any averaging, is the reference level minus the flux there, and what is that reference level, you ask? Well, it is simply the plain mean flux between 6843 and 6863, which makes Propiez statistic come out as 22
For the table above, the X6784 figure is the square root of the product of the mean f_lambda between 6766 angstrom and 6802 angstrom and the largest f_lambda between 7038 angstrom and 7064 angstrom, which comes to 281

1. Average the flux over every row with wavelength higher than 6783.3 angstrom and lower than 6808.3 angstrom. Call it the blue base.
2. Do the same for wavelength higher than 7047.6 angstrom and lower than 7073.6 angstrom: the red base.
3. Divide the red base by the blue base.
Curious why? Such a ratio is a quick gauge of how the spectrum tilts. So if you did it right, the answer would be 0.99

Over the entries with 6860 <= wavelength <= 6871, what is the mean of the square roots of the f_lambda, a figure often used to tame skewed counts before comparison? 16.3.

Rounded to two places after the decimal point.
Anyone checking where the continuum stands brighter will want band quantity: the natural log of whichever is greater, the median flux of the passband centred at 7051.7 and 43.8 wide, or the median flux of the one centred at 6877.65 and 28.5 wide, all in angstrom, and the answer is 5.61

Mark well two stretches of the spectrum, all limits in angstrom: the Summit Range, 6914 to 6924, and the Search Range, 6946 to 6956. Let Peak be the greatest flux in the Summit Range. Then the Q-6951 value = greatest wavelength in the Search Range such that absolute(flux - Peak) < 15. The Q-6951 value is 6951.69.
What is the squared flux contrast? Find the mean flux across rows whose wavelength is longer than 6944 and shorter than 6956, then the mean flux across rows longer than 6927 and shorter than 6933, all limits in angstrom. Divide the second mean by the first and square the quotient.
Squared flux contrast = 0.93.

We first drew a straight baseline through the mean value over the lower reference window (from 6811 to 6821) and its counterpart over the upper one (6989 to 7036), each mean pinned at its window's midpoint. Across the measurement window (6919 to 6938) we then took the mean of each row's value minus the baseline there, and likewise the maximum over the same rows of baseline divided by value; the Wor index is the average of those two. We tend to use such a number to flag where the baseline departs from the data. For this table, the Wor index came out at -2.9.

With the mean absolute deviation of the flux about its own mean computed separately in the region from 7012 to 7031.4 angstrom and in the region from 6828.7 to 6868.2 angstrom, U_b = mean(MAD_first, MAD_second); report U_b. 12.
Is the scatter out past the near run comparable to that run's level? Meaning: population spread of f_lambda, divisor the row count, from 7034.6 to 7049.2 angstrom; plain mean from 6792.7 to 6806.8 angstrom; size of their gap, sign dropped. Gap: 259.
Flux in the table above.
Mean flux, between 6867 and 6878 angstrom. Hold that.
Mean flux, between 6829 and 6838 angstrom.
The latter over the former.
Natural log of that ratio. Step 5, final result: 0.08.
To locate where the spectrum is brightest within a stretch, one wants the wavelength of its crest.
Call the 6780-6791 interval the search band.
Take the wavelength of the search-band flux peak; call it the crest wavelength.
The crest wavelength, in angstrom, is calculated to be 6785.63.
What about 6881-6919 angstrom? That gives 6911.79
